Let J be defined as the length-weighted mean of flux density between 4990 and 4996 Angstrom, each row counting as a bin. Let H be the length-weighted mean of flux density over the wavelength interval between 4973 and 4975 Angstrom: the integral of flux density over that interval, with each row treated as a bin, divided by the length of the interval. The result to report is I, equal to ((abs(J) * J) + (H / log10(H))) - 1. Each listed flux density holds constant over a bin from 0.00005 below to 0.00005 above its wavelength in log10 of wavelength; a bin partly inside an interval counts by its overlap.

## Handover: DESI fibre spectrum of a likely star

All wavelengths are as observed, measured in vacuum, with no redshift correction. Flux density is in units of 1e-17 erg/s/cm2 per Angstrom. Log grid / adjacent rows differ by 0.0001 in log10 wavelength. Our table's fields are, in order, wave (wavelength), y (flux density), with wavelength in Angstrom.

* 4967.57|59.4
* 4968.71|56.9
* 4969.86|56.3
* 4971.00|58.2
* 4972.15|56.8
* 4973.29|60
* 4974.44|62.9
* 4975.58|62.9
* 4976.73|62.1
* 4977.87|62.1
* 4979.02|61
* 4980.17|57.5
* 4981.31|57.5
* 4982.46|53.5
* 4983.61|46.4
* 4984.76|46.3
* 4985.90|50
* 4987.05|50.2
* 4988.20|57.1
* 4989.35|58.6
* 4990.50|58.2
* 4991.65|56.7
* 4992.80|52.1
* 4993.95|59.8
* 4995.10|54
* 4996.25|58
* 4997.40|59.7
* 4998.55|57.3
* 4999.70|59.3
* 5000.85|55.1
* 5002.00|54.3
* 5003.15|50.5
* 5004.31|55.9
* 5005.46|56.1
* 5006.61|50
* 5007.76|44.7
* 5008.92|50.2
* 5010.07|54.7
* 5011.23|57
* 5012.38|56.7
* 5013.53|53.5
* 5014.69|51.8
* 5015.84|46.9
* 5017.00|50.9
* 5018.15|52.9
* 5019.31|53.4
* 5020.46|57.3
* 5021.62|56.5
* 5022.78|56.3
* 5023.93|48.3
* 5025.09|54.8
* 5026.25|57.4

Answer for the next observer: 3194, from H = 61.5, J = 56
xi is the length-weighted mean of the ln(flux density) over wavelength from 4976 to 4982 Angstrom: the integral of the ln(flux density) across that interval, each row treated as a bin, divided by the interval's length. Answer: 4.09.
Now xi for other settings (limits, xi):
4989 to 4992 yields 4.06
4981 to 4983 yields 4.01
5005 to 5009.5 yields 3.91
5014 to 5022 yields 3.96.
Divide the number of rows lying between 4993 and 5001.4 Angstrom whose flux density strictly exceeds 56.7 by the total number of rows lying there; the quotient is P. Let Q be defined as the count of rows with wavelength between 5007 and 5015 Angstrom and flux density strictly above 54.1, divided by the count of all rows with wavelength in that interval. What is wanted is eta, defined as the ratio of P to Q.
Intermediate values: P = 0.71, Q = 0.4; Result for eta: 1.67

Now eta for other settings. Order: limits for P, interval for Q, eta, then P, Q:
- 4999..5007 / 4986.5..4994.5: 0.20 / 0.14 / 0.7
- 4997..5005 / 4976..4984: 0.60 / 0.43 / 0.7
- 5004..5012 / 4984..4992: 0.25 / 0.14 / 0.6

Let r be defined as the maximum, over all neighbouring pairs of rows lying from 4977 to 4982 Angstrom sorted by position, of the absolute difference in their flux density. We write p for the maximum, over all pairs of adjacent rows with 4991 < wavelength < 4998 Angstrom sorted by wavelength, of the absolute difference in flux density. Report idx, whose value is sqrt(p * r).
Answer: 5.2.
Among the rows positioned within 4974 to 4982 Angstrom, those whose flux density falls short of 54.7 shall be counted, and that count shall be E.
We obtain 0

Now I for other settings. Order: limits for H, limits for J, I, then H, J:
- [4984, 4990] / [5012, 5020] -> 2765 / 52.3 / 52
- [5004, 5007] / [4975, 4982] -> 3684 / 54.2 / 60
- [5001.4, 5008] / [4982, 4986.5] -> 2426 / 52.3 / 49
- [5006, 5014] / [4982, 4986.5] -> 2426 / 52.4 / 49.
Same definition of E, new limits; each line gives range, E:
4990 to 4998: 2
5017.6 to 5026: 3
